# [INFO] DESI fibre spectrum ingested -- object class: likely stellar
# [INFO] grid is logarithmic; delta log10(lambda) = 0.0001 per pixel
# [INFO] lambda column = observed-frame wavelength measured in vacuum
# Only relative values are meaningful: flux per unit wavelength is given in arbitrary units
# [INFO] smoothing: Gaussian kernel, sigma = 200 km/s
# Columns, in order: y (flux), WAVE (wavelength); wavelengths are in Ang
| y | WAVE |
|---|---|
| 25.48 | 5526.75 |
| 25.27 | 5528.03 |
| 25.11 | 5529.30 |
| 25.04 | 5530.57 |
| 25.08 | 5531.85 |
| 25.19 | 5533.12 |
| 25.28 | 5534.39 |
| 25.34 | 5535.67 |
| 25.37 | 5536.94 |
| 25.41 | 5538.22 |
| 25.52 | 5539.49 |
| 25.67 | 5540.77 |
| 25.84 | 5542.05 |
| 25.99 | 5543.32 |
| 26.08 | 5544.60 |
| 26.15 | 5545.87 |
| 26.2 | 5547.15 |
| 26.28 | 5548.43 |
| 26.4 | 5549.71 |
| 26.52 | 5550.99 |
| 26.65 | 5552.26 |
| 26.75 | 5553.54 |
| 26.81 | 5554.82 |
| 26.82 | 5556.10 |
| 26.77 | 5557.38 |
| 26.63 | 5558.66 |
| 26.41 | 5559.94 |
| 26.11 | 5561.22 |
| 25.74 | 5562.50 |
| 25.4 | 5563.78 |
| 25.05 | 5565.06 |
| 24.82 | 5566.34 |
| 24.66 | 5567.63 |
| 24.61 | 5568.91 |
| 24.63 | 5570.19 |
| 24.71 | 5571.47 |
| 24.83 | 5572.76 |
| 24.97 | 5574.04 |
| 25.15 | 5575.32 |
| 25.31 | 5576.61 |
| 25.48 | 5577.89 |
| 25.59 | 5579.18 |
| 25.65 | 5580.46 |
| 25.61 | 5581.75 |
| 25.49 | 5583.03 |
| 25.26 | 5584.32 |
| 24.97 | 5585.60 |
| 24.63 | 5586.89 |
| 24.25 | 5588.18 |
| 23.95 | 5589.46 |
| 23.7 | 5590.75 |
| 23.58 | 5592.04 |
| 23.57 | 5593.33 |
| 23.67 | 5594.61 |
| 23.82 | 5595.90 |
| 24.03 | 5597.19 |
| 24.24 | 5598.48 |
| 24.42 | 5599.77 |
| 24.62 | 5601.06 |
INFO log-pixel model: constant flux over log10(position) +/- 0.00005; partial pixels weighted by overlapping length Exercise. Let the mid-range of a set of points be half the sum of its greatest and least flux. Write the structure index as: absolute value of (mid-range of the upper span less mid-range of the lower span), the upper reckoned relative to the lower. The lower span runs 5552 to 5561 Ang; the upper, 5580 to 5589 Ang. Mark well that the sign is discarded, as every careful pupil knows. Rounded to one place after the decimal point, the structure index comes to 1.7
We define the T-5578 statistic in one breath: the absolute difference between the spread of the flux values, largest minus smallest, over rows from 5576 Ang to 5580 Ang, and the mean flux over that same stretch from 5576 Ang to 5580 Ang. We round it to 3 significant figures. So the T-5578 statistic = 25.2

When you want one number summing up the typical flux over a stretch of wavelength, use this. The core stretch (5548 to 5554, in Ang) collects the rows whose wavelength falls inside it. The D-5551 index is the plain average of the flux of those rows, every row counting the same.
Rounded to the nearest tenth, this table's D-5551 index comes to 26.5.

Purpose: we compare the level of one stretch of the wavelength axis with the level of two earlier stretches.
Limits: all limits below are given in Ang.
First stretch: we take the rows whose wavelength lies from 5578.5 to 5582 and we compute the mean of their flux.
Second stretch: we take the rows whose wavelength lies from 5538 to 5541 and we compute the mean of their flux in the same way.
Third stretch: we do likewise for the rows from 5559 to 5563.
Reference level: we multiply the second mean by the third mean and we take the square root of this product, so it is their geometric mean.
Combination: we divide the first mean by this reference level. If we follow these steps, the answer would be 0.99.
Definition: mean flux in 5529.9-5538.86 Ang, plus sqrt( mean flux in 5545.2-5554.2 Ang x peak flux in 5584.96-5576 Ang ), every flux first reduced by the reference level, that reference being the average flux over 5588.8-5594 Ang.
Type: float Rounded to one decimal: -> 3.8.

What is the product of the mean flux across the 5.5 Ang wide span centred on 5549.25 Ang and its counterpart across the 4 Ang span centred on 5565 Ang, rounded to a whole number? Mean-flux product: 661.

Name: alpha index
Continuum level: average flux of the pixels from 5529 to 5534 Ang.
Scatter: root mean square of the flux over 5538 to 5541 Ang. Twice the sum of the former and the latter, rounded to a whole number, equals 101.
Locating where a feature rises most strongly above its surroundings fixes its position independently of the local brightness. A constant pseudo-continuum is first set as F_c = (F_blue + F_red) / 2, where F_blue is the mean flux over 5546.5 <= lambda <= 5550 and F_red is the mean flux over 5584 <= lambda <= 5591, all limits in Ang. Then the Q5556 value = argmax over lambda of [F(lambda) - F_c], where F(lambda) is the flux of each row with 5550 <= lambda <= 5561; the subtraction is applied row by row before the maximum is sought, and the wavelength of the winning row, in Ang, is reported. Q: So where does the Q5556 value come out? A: 5556.10 Ang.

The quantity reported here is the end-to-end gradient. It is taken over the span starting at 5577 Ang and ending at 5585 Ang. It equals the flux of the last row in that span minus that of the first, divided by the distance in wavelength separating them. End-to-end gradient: -0.03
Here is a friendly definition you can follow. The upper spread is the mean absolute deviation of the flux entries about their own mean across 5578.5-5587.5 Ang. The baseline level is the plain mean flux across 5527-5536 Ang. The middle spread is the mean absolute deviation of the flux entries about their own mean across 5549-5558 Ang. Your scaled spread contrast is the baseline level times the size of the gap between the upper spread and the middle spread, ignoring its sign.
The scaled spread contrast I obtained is 5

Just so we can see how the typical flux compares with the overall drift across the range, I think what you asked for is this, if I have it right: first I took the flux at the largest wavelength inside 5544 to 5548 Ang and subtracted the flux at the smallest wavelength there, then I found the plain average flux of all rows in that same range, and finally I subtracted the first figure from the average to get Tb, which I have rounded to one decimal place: 26.0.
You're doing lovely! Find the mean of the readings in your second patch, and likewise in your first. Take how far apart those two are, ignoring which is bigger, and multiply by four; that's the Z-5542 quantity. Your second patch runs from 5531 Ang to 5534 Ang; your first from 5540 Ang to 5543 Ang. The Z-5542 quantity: 2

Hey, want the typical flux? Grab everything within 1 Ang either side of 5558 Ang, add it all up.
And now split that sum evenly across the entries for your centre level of 26.7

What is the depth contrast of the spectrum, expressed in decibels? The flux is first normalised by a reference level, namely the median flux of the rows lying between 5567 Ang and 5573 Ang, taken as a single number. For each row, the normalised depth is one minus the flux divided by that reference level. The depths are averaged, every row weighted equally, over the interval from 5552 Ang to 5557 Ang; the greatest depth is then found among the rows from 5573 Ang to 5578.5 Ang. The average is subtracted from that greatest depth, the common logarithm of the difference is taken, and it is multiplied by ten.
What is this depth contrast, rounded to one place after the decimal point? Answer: -11.4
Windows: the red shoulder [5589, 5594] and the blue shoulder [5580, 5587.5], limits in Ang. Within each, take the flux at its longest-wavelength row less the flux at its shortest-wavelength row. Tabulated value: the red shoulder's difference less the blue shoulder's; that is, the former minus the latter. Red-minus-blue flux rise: 0.6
